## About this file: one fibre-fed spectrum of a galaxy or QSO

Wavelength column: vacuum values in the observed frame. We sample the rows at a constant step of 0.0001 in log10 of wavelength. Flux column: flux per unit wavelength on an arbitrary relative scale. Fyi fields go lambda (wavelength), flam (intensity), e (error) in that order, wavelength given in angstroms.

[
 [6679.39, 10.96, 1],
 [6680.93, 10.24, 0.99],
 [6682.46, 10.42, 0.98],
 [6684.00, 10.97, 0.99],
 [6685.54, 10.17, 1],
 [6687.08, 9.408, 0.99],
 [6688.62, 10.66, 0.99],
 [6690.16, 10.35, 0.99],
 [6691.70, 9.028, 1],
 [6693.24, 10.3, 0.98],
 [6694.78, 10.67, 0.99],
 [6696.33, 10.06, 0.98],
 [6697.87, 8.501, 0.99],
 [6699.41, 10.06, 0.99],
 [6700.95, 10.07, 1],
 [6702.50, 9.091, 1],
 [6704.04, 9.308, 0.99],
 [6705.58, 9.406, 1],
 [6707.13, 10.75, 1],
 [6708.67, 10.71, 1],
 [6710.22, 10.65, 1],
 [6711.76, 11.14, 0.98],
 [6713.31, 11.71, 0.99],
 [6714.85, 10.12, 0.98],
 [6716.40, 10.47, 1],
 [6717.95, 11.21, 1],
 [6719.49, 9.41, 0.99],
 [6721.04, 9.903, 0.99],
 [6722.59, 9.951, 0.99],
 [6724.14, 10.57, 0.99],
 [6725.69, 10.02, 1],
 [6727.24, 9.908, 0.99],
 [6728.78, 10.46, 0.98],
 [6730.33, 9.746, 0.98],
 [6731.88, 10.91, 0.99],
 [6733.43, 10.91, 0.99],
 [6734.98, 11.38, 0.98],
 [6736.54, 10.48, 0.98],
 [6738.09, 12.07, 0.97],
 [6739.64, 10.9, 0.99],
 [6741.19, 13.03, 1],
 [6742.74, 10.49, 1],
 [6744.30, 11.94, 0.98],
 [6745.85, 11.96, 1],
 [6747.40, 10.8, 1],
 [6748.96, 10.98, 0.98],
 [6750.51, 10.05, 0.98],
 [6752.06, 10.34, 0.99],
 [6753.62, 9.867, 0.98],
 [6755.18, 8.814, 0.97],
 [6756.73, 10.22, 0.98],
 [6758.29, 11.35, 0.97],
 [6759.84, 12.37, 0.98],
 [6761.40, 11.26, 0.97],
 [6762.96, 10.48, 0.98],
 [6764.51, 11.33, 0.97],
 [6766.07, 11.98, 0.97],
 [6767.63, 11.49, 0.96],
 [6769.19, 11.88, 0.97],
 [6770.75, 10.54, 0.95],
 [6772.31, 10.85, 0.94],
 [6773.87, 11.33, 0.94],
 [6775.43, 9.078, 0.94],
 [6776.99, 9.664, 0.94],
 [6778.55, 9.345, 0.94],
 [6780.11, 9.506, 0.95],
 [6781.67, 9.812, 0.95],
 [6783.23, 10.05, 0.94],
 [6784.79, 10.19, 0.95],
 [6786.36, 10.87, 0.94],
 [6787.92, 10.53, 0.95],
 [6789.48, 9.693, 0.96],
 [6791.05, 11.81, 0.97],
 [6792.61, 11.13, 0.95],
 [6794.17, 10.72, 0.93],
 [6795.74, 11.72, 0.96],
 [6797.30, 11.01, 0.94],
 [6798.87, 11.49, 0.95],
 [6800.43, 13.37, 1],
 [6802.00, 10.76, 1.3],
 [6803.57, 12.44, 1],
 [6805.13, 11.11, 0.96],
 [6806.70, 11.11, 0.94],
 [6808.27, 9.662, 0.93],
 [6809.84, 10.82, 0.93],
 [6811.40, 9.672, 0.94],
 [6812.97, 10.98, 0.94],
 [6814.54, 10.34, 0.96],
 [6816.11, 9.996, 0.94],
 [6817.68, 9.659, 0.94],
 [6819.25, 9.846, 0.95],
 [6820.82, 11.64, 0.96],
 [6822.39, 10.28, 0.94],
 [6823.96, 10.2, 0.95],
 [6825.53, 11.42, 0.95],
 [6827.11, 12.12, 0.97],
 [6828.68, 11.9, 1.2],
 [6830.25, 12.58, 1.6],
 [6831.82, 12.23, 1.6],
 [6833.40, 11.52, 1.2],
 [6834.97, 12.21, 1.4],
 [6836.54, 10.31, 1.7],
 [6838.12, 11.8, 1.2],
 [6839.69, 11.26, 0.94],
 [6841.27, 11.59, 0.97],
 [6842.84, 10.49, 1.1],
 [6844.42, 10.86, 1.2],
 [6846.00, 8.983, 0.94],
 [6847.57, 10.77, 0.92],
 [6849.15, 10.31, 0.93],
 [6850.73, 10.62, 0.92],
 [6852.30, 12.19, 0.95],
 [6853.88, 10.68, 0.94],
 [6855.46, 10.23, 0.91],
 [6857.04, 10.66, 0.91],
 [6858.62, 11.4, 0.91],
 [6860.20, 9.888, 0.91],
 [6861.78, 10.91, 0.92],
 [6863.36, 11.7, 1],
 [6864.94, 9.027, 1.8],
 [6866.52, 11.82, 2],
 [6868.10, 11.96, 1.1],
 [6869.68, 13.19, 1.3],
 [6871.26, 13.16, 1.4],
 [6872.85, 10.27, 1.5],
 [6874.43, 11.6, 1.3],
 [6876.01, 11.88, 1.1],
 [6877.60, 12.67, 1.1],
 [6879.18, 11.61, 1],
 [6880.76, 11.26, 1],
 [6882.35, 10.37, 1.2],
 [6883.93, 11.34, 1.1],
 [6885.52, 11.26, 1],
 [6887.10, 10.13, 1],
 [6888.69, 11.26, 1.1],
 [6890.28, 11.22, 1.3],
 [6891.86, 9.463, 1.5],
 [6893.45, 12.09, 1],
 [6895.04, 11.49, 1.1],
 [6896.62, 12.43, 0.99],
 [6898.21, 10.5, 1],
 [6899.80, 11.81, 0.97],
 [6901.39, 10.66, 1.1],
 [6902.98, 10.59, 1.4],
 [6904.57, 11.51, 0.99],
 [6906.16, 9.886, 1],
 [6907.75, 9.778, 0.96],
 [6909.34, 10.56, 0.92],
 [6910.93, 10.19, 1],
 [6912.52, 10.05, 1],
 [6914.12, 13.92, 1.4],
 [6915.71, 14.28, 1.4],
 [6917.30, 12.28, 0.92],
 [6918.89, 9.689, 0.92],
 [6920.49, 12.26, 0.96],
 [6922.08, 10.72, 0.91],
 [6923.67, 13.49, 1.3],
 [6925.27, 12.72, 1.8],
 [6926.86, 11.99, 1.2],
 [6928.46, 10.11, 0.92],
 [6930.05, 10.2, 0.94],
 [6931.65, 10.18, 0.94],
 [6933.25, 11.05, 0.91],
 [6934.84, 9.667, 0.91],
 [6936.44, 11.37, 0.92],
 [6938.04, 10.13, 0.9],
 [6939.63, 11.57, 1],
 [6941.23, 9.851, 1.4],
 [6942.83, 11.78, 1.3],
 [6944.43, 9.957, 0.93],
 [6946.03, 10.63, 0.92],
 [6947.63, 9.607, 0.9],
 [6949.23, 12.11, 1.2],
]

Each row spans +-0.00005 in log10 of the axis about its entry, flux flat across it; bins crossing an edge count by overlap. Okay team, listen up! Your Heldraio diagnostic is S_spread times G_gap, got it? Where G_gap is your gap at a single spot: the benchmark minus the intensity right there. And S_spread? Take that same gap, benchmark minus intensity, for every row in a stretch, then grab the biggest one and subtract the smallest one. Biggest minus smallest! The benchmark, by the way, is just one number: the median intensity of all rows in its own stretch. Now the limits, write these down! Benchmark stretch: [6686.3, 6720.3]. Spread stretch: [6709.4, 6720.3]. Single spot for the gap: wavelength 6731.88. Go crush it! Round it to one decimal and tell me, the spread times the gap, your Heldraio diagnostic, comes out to -1.6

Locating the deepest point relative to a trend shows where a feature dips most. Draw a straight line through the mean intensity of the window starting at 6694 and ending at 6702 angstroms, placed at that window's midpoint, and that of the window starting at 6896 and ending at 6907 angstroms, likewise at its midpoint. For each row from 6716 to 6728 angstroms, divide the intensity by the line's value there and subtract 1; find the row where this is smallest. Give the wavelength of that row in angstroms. 6719.49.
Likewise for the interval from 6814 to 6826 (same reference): 6817.68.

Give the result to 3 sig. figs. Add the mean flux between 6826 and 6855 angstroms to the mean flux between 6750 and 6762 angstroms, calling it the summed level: 21.8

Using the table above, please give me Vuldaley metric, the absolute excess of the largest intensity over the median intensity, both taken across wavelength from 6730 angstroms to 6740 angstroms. 1.16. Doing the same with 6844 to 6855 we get 1.51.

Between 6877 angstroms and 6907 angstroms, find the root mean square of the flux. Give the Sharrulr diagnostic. 11.2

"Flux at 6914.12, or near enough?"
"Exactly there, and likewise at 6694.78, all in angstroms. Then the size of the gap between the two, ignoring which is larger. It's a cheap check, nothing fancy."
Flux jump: 3.25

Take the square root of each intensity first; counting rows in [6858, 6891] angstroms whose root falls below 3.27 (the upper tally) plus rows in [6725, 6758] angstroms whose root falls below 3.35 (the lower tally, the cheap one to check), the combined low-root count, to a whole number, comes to 21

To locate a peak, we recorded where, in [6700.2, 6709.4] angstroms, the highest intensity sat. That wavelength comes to 6707.13 angstroms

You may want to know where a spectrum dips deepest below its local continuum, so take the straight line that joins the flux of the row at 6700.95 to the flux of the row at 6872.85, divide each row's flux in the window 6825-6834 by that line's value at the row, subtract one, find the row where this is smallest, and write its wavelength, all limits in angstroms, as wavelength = 6825.53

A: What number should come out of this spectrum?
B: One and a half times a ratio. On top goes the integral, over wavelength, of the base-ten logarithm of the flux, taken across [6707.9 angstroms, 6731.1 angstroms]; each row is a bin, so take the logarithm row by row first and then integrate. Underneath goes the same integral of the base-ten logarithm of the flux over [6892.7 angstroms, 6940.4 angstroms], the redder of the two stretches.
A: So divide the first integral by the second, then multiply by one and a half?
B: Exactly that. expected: 0.71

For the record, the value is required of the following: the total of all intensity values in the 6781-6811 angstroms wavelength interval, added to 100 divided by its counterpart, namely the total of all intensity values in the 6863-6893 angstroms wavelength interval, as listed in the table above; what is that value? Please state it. 209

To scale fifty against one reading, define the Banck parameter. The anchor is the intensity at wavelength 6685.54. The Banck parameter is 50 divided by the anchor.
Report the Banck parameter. 4.9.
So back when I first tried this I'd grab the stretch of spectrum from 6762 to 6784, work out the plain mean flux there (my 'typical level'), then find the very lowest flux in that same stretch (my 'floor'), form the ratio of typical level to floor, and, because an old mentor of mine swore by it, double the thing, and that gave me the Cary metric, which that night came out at 2.32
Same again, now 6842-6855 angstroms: 2.36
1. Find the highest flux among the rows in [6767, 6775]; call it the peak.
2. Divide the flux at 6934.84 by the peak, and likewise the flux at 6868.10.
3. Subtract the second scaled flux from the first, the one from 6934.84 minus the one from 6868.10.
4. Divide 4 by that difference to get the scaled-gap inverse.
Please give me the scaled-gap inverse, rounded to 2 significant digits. -21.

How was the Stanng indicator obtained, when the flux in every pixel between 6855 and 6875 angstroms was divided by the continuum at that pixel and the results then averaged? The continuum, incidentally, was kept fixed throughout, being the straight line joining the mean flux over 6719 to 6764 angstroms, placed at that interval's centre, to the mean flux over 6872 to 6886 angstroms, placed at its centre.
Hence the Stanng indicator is 0.99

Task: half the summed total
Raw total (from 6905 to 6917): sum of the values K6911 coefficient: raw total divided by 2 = 39.3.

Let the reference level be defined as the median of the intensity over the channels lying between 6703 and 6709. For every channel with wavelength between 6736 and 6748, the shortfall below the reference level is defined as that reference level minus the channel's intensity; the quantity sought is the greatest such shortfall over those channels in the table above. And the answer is -0.42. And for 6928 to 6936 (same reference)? 0.39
